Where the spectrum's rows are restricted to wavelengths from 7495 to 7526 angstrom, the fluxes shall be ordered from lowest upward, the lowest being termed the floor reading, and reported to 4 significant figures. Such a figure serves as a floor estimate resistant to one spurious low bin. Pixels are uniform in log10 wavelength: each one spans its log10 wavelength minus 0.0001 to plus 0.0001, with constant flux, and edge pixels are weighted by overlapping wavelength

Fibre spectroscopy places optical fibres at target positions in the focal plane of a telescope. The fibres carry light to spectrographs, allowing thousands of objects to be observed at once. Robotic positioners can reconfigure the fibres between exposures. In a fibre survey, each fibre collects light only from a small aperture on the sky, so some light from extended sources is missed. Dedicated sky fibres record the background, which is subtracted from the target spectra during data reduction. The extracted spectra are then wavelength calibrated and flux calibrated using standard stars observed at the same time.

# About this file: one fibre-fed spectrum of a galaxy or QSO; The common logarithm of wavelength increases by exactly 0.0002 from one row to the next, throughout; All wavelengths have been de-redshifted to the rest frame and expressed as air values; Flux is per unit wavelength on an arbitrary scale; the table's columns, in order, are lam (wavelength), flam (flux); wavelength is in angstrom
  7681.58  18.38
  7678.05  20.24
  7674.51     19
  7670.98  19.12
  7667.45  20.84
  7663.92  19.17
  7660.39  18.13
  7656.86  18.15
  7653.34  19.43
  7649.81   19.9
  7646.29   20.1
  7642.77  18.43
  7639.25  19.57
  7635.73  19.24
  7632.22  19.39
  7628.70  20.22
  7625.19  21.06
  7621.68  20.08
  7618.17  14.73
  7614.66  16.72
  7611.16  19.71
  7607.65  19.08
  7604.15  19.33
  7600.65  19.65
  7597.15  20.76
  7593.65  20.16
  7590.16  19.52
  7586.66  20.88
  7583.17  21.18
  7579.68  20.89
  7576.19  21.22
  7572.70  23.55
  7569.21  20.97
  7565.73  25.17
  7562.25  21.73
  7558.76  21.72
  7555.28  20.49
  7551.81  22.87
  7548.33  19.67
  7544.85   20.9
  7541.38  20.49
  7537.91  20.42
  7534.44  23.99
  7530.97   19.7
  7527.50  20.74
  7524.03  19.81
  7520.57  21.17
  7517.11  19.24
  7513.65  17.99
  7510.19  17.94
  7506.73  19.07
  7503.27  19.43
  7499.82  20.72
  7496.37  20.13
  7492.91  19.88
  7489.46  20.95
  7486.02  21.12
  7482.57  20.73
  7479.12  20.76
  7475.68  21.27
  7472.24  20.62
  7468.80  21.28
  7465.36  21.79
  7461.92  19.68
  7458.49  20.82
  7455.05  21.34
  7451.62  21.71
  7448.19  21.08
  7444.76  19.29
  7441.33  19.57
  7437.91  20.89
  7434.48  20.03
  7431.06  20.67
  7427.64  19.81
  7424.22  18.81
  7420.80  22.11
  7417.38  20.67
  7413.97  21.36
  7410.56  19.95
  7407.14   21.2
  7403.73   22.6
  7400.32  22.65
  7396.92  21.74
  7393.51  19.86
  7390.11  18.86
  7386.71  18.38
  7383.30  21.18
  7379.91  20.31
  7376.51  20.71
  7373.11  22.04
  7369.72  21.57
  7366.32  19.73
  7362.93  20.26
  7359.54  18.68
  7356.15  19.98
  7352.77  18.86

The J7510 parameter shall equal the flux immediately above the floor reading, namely 17.99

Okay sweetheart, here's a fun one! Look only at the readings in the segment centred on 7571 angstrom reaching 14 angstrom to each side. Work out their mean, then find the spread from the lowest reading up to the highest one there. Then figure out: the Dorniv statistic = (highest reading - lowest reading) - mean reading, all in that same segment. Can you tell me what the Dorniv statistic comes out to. -17.8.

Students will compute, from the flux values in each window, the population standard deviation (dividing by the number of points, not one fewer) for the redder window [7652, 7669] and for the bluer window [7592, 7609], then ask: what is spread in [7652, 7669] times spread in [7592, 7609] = 0.60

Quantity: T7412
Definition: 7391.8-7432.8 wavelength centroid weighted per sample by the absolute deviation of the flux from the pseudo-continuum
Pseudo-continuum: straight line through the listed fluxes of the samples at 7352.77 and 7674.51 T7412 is 7409.7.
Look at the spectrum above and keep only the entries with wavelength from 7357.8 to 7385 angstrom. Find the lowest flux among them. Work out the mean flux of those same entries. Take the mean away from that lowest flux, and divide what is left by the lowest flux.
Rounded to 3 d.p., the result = -0.101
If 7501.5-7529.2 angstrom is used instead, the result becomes -0.083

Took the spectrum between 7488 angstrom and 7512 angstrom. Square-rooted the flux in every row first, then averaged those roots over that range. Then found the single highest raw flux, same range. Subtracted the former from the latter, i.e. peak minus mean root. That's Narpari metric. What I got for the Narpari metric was 16.5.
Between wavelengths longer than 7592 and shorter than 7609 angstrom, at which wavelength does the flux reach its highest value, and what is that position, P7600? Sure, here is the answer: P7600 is 7597.15 angstrom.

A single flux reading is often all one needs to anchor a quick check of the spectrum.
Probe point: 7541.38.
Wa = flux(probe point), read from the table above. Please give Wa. 20.49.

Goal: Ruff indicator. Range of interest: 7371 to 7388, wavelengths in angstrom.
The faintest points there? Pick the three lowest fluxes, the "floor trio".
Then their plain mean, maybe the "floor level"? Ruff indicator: 19.8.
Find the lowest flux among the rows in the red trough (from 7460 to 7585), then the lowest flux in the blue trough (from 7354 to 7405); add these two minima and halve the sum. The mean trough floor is 18.2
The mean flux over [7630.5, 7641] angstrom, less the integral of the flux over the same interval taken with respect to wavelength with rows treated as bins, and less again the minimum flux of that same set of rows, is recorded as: -204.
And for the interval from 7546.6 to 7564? -369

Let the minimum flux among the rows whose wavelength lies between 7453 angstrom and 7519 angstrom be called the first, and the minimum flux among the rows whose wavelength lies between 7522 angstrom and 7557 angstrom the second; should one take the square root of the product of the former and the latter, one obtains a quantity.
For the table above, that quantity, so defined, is 18.8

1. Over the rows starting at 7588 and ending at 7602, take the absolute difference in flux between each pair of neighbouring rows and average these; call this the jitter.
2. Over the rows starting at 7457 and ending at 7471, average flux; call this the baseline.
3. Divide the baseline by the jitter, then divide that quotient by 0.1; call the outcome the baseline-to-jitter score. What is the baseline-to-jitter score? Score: 267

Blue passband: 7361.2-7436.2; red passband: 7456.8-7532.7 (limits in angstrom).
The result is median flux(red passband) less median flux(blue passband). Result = 0.00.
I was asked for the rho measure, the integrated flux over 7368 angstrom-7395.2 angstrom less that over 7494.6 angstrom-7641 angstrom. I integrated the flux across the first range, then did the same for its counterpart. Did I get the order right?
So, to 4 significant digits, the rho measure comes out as -2413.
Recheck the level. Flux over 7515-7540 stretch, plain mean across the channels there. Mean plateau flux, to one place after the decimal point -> 20.7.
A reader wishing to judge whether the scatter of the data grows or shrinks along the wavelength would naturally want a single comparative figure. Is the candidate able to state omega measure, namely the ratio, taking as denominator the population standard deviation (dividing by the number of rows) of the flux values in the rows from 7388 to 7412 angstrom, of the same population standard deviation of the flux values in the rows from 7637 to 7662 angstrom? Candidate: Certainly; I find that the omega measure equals 0.58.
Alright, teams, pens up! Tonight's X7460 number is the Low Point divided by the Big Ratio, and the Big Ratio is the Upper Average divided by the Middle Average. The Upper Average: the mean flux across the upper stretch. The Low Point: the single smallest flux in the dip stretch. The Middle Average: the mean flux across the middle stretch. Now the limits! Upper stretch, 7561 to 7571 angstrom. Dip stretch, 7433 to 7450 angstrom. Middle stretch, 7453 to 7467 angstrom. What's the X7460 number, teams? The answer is 17.8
